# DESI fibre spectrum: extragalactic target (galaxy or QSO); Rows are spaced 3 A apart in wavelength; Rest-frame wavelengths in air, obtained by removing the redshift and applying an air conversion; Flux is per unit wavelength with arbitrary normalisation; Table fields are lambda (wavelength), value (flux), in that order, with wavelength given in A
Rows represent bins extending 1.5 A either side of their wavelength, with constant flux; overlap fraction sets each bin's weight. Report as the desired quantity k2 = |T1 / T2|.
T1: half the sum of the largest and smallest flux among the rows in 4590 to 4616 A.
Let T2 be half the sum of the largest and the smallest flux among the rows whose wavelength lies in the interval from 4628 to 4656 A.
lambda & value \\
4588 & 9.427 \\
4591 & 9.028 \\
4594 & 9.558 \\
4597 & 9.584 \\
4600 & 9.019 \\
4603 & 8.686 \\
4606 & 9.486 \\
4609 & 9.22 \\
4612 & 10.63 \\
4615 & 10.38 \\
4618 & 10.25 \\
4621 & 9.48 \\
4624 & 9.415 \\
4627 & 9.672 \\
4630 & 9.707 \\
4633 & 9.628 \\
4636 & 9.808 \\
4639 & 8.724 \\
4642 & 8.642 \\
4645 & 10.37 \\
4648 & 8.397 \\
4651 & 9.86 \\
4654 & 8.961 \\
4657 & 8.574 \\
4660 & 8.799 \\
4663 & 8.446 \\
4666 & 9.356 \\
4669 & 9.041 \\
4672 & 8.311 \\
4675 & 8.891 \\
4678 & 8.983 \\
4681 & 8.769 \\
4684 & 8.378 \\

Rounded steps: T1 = 9.7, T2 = 9.4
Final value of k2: 1.03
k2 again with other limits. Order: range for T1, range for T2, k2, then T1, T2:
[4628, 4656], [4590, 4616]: 0.97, 9.4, 9.7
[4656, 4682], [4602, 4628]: 0.91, 8.8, 9.7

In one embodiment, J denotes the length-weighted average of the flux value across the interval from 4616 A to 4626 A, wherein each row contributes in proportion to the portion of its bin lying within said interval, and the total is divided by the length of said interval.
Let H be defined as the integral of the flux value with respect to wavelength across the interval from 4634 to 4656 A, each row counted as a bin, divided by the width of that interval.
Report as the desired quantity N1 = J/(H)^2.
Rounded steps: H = 9.24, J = 9.7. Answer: 0.114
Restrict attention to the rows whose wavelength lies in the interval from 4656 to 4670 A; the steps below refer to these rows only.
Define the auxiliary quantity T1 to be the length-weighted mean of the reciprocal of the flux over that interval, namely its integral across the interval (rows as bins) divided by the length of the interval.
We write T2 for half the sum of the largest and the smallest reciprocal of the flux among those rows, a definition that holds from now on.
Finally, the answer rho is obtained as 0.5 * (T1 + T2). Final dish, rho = 0.113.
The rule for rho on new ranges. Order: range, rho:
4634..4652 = 0.108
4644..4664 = 0.109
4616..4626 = 0.102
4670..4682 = 0.115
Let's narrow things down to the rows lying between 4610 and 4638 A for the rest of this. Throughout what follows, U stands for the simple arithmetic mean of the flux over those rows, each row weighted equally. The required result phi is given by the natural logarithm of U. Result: 2.29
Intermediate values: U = 9.89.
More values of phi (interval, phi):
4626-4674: 2.21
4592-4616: 2.26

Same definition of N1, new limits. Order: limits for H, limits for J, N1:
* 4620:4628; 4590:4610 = 0.102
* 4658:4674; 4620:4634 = 0.124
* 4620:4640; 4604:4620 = 0.110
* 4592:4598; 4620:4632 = 0.106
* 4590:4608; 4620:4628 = 0.112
